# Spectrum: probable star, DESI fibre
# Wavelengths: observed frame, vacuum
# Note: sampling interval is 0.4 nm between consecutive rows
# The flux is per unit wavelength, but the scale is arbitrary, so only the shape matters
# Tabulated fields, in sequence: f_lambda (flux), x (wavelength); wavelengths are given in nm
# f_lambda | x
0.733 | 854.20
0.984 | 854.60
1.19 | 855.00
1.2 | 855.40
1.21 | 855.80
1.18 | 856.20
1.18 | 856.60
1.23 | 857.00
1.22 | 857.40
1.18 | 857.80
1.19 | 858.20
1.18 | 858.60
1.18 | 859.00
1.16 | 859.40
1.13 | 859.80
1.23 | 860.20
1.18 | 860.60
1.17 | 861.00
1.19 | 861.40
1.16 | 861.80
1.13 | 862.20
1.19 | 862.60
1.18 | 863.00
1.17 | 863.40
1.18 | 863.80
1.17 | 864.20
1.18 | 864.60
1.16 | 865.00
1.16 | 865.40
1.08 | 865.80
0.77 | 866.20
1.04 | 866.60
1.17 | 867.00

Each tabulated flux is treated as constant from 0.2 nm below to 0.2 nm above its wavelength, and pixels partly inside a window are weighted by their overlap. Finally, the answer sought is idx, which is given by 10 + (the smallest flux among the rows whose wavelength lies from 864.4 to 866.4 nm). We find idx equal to 10.8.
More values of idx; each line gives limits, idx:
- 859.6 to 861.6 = 11.1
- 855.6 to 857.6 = 11.2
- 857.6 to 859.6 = 11.2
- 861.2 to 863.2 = 11.1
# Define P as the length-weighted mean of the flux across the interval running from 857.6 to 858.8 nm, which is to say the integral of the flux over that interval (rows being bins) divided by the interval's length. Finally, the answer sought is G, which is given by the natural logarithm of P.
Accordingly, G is 0.168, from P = 1.18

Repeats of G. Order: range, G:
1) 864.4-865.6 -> 0.154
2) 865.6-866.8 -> -0.037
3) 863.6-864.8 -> 0.163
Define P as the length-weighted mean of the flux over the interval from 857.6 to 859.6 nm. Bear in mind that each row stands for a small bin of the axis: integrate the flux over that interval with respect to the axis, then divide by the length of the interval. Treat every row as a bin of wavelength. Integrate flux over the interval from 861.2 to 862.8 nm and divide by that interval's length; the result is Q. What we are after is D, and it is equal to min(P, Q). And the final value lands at 1.17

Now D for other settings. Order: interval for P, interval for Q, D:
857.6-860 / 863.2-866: 1.16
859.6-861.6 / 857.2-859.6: 1.18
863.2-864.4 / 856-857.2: 1.17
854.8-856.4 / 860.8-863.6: 1.17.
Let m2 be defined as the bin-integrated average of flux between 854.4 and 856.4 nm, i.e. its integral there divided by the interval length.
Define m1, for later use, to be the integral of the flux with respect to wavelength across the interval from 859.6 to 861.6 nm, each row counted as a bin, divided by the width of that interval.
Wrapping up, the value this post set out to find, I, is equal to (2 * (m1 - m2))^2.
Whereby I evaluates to 0.0030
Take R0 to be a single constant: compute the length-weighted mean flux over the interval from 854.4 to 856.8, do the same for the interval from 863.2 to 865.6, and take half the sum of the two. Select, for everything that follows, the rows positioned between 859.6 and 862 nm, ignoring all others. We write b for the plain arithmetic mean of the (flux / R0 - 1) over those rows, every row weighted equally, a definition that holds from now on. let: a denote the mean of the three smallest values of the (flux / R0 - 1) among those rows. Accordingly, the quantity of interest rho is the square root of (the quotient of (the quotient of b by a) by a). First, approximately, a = -0.0089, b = 0.011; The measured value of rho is 12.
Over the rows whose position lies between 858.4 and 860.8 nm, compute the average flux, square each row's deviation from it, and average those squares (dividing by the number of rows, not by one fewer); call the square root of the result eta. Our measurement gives 0.030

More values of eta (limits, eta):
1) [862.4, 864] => 0.007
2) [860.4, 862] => 0.011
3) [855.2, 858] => 0.019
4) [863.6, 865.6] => 0.009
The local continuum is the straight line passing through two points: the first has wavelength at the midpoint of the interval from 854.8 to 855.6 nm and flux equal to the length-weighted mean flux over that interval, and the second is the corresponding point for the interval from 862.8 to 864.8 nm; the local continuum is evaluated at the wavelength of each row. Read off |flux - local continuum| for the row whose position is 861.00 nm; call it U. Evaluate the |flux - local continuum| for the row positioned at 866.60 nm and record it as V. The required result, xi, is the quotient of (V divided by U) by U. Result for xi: 874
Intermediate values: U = 0.012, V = 0.130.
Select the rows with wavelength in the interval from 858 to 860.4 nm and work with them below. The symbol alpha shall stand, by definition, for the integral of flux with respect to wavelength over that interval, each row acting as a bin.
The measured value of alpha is 2.828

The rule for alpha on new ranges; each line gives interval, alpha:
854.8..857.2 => 2.876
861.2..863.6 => 2.808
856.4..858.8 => 2.872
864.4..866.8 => 2.556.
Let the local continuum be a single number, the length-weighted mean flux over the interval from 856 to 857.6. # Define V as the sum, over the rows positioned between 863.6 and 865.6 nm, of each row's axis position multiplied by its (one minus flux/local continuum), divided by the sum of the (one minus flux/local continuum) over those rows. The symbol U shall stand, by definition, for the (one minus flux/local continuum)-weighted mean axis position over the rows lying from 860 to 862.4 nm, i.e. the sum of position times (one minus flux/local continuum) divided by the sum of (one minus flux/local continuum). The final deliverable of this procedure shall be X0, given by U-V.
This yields -2.83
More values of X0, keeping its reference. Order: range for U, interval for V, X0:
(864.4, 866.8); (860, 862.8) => 4.12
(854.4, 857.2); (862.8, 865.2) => -9.44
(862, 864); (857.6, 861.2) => 3.37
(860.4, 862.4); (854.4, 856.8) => 6.75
